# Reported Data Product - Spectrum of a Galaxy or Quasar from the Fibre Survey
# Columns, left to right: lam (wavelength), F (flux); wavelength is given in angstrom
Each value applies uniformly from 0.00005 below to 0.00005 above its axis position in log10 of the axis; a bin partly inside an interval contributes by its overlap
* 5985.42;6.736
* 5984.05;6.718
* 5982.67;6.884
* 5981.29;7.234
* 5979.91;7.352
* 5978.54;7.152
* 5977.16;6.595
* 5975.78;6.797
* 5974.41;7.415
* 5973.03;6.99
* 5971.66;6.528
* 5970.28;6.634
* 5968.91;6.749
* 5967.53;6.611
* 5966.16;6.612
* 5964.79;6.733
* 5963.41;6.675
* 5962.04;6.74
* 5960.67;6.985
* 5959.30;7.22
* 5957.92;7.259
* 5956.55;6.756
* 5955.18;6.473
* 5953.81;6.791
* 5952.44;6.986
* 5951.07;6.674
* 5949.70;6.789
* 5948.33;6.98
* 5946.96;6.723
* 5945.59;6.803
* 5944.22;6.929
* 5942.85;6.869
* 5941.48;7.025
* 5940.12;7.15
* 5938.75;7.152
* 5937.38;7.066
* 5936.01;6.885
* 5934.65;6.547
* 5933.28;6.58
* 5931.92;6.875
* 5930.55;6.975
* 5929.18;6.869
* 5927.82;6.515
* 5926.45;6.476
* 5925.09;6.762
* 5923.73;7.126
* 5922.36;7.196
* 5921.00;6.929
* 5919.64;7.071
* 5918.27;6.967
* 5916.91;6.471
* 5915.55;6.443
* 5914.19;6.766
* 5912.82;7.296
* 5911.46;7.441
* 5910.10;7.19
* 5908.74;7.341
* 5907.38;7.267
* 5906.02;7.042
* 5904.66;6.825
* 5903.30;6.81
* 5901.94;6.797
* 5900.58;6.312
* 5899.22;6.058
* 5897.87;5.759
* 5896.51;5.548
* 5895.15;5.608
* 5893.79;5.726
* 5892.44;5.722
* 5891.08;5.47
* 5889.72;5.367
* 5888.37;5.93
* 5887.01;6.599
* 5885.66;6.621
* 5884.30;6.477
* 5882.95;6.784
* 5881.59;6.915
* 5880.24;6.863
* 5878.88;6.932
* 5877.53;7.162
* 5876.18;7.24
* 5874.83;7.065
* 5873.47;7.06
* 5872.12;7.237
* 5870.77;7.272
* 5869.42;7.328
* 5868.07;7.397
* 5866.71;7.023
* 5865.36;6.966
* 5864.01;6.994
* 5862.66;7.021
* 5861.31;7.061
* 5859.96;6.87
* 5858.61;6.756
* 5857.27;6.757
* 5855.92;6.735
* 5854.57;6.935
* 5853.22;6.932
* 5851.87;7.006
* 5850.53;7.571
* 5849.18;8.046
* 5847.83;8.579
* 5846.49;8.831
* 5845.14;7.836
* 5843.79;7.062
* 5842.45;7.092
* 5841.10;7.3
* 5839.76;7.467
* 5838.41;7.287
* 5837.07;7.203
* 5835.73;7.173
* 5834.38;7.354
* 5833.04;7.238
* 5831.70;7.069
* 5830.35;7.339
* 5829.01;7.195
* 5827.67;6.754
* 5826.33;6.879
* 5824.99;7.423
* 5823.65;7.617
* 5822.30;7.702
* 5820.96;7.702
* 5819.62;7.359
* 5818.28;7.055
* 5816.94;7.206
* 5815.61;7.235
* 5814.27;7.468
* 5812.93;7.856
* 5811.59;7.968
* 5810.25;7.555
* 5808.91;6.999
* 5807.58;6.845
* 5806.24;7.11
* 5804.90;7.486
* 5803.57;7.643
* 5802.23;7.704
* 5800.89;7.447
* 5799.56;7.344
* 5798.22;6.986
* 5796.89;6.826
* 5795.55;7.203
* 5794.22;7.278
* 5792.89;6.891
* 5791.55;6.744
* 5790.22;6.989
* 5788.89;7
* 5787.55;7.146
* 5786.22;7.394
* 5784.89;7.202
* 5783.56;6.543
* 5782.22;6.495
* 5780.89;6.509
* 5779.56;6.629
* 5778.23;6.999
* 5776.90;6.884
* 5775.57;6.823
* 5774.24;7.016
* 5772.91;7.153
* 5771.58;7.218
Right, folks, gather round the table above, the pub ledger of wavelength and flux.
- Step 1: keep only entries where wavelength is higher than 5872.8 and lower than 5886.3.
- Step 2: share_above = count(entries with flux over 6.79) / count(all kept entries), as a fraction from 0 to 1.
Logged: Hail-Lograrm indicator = 0.70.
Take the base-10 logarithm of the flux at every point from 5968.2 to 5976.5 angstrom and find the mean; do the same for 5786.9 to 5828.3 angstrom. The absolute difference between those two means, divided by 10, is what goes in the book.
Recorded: 0.0026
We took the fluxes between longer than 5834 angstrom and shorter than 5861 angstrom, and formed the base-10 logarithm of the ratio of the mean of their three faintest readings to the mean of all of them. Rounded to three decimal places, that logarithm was -0.036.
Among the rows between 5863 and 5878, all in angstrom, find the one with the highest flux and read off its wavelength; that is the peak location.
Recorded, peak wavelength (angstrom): 5868.07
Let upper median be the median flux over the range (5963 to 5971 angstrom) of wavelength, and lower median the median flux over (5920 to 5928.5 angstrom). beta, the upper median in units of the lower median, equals 0.97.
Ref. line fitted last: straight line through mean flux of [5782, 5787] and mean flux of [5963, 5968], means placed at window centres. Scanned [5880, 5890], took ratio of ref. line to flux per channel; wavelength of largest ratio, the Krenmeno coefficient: 5889.72 angstrom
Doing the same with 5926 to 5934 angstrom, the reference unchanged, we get 5926.45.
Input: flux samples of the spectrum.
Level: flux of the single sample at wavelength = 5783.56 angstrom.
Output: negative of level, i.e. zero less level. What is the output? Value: -6.5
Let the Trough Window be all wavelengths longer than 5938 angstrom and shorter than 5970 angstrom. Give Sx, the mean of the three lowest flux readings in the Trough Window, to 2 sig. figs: 6.6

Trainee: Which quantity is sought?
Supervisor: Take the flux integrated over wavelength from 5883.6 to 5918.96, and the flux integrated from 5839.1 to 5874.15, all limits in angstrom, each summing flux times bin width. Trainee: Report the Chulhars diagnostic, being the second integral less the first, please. 27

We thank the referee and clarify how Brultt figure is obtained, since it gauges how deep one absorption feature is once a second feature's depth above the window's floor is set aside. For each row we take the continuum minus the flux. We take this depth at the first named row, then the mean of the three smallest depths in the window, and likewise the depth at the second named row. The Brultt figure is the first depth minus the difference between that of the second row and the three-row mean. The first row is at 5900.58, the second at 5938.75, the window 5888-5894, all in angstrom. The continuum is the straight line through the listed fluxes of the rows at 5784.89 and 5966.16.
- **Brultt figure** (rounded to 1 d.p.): 2.0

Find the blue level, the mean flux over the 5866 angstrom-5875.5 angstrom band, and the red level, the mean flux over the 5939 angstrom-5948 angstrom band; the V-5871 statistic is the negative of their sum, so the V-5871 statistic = -14.1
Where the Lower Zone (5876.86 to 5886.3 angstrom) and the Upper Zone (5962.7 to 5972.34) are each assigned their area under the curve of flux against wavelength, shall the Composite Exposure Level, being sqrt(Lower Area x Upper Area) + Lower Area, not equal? 129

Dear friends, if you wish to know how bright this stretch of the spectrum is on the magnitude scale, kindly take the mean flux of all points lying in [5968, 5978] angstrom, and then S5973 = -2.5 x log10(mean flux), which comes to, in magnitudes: -2.08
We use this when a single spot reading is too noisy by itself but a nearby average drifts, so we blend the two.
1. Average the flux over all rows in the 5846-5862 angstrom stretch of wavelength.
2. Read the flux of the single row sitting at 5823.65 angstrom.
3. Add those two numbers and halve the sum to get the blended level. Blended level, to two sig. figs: 7.5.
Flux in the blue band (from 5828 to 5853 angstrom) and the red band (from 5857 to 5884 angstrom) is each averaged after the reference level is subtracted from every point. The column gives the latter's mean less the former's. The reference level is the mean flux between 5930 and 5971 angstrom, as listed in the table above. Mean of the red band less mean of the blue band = -0.4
